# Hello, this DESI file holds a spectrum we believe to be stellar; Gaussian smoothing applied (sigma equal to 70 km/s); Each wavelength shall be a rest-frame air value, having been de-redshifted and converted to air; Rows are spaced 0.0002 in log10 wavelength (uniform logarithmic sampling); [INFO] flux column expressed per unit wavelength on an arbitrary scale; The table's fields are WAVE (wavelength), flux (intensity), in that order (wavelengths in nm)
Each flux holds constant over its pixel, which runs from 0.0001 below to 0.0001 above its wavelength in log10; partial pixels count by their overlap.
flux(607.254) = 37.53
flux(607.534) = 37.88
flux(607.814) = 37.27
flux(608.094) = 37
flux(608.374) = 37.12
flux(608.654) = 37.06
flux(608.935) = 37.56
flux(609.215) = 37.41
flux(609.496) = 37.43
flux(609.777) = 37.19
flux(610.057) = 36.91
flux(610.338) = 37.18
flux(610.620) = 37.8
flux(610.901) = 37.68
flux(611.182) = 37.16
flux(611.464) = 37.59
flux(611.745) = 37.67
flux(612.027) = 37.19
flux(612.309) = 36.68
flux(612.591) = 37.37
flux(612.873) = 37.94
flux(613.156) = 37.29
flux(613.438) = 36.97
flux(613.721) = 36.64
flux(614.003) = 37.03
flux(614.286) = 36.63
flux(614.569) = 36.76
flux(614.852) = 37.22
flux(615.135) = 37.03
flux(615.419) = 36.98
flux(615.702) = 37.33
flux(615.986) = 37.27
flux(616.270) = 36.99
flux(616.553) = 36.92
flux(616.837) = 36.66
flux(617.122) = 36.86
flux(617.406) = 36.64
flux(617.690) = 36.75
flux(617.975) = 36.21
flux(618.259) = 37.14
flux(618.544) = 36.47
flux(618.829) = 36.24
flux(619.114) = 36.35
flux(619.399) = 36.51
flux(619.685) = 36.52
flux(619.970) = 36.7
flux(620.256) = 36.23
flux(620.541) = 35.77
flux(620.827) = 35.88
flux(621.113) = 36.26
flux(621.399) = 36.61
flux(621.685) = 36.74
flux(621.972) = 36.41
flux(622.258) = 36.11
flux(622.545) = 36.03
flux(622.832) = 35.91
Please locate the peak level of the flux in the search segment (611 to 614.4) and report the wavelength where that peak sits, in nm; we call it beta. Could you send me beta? 612.873 nm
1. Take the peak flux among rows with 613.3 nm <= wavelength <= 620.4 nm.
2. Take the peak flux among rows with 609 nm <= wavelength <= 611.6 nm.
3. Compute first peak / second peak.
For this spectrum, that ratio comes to 0.988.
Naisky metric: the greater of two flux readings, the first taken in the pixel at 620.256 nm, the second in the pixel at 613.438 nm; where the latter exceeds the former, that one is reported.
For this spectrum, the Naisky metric 36.97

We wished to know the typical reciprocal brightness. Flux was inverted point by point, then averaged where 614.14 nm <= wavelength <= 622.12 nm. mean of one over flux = 0.0273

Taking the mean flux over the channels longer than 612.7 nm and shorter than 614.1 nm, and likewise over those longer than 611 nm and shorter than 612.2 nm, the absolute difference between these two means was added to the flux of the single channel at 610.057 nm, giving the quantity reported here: 37.1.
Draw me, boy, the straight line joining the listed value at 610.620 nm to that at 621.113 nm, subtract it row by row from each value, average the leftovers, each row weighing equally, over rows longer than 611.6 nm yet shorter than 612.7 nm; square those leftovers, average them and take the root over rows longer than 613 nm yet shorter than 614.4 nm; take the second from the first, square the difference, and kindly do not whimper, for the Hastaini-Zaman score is 0.7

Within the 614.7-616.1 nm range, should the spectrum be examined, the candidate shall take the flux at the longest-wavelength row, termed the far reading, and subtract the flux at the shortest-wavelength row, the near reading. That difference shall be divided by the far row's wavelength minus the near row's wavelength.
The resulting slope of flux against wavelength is 0.0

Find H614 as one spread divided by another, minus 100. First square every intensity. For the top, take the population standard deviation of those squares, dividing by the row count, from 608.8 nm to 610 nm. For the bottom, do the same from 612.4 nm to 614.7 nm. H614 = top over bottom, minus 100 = -99.7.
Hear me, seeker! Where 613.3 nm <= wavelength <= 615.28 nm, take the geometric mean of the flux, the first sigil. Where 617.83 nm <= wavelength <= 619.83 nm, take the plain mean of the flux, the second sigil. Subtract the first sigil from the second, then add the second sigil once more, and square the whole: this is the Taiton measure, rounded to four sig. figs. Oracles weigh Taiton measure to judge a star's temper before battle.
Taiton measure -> 1302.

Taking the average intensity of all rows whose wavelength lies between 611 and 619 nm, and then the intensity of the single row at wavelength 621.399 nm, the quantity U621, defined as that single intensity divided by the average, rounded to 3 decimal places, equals 0.990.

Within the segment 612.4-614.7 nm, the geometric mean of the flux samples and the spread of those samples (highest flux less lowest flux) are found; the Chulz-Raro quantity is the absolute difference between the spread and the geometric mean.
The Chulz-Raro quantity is 35.8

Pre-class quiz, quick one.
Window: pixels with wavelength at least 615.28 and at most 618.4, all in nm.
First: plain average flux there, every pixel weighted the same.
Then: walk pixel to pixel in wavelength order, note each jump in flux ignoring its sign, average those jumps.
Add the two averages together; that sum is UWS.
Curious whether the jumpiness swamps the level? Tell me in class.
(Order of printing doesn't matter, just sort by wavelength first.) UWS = 37.2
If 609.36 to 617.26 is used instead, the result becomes 37.5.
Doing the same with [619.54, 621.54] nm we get 36.6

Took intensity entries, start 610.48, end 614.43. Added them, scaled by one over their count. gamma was 37.3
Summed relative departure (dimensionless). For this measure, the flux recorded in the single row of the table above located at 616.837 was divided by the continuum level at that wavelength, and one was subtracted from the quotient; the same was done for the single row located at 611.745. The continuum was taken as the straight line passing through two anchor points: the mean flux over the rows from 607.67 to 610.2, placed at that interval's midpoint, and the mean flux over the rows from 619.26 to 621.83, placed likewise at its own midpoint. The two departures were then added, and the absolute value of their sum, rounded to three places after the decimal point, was 0.019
